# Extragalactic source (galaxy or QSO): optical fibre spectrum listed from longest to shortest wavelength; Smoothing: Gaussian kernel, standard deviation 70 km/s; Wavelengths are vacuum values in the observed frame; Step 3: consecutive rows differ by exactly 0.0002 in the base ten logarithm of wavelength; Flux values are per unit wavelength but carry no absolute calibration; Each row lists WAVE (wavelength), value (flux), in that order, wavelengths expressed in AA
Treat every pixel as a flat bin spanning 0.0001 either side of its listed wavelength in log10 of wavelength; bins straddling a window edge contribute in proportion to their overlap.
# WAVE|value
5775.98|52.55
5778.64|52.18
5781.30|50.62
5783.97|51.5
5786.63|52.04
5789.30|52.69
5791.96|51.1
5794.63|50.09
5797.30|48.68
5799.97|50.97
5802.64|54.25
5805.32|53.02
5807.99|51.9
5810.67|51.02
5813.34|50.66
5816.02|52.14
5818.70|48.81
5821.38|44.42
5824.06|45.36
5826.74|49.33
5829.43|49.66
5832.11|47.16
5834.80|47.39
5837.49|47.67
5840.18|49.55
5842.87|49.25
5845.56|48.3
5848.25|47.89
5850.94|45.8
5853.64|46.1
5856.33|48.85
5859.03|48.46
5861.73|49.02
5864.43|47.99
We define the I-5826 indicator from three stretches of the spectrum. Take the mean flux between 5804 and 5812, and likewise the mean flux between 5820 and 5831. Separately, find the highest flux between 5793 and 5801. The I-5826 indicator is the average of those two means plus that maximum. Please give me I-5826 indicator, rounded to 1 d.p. 100.6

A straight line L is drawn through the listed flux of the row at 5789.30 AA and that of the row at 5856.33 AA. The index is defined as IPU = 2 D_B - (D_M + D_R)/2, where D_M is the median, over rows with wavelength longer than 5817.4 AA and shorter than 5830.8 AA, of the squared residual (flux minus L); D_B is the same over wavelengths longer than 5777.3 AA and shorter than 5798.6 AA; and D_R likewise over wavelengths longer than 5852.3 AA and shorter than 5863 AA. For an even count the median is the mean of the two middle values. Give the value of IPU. 2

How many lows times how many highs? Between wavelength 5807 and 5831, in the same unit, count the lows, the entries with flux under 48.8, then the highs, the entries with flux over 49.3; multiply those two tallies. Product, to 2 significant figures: 12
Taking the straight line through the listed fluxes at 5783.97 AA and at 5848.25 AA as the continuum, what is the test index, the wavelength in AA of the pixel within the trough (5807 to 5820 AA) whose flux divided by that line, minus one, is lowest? 5818.70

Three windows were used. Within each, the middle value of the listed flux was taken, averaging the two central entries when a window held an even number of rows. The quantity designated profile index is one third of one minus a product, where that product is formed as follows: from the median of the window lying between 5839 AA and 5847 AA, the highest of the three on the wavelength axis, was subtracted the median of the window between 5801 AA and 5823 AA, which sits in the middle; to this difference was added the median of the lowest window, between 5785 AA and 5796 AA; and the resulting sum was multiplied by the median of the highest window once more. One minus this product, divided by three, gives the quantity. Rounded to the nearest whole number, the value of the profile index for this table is -810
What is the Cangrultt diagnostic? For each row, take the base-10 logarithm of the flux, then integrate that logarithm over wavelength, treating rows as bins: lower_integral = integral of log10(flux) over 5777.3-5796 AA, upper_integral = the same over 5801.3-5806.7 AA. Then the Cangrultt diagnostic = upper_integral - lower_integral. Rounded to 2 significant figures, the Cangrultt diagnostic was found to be -23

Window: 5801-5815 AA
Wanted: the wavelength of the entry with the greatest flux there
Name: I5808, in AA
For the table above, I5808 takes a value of 5802.64 AA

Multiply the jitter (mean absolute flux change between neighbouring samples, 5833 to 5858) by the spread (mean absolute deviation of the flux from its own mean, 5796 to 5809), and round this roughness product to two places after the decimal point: 1.74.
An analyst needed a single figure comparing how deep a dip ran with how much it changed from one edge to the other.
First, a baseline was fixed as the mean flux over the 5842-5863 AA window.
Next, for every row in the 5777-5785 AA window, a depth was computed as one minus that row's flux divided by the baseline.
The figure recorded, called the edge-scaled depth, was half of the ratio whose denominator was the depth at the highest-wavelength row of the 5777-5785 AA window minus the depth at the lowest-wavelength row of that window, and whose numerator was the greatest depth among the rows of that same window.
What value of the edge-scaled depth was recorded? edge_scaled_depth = -2.0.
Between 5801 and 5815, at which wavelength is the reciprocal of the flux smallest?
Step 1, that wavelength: 5802.64 AA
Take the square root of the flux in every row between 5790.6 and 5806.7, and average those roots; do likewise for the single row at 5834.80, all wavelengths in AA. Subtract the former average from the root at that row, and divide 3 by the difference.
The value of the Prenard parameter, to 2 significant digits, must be -11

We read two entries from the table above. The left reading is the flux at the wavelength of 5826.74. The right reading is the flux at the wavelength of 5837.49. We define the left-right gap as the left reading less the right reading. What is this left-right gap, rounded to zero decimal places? 2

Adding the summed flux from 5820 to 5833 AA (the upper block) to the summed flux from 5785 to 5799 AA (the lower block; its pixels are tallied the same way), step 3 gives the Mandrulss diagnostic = 491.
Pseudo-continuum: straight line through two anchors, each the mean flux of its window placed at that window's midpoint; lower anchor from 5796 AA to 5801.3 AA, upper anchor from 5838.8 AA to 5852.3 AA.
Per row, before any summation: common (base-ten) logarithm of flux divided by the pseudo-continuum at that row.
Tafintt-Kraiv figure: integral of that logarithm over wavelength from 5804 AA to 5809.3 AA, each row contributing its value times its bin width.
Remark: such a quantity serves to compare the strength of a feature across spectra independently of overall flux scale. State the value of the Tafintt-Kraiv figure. 0.13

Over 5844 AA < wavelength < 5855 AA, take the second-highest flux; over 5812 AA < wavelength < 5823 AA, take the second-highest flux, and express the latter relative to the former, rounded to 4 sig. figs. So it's 1.058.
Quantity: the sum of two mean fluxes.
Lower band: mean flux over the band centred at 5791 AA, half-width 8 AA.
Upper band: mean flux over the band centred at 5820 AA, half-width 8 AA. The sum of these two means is 99.5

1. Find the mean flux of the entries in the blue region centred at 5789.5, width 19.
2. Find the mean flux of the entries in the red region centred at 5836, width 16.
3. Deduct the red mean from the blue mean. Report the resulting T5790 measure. 3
